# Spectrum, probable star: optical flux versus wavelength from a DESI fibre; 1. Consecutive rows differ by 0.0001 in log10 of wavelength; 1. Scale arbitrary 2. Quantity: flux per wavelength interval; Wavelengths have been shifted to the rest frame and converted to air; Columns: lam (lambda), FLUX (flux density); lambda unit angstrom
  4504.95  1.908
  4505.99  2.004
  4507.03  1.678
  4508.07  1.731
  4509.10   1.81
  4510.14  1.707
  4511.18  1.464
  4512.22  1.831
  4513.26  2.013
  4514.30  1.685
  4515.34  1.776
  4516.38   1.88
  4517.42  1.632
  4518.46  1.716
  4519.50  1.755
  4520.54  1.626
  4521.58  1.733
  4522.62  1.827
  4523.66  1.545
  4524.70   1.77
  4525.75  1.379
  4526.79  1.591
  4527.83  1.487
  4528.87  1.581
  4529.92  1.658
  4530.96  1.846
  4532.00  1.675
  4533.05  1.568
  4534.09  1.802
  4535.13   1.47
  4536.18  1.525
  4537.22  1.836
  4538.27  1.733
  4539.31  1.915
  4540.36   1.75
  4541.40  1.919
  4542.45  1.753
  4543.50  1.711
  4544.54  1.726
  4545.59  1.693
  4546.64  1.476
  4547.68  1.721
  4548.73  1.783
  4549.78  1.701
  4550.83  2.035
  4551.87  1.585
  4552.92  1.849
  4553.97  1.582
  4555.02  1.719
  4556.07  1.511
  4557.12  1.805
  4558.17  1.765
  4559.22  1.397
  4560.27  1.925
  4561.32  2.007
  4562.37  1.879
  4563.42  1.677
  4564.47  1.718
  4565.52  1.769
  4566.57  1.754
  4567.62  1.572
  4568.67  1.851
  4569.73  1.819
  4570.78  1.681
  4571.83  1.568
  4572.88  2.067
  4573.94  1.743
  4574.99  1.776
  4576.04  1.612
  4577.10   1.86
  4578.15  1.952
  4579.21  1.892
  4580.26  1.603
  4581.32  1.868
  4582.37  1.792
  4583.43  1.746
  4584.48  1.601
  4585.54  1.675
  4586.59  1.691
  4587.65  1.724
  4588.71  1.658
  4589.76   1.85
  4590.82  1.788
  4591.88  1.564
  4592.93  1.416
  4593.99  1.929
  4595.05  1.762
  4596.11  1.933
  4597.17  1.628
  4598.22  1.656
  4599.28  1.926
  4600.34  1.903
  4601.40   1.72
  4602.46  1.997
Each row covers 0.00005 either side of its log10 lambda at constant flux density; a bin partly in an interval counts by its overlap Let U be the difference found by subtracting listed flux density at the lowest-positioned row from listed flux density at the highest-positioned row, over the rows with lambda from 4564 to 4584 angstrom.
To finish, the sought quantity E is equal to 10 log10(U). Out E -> -16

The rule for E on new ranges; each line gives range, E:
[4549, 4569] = -8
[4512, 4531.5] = -18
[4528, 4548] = -9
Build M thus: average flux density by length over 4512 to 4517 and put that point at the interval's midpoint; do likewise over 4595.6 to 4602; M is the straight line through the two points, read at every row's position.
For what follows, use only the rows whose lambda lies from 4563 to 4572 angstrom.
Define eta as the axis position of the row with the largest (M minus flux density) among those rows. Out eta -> 4571.83 angstrom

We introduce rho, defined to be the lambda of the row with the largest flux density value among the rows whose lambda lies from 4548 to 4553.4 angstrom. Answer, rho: 4550.83 angstrom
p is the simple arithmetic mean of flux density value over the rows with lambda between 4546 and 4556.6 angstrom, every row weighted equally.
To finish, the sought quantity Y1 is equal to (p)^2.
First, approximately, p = 1.70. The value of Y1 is 2.88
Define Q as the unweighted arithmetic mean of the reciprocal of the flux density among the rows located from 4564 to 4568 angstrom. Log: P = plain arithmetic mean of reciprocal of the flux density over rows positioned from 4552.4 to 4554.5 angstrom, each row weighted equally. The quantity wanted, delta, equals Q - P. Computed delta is 0.002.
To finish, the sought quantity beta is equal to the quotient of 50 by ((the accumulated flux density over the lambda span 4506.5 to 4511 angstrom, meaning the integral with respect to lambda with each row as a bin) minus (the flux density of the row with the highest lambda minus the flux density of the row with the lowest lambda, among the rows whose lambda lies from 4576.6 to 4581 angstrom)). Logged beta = 6.28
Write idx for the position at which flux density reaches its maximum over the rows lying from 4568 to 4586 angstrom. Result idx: 4572.88 angstrom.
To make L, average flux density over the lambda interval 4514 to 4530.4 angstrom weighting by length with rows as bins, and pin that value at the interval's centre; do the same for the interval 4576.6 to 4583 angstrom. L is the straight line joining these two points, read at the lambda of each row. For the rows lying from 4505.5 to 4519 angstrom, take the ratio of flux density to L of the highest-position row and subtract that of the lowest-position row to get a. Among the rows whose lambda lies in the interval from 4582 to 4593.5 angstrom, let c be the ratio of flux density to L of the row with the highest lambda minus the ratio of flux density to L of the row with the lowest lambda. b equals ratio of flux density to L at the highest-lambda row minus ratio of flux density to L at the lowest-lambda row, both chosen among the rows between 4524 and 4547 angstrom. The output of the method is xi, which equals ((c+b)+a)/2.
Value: -0.31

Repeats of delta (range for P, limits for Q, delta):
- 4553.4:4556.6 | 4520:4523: -0.045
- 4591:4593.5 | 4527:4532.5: -0.063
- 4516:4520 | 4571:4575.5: -0.010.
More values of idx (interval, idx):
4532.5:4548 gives 4541.40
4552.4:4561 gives 4560.27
